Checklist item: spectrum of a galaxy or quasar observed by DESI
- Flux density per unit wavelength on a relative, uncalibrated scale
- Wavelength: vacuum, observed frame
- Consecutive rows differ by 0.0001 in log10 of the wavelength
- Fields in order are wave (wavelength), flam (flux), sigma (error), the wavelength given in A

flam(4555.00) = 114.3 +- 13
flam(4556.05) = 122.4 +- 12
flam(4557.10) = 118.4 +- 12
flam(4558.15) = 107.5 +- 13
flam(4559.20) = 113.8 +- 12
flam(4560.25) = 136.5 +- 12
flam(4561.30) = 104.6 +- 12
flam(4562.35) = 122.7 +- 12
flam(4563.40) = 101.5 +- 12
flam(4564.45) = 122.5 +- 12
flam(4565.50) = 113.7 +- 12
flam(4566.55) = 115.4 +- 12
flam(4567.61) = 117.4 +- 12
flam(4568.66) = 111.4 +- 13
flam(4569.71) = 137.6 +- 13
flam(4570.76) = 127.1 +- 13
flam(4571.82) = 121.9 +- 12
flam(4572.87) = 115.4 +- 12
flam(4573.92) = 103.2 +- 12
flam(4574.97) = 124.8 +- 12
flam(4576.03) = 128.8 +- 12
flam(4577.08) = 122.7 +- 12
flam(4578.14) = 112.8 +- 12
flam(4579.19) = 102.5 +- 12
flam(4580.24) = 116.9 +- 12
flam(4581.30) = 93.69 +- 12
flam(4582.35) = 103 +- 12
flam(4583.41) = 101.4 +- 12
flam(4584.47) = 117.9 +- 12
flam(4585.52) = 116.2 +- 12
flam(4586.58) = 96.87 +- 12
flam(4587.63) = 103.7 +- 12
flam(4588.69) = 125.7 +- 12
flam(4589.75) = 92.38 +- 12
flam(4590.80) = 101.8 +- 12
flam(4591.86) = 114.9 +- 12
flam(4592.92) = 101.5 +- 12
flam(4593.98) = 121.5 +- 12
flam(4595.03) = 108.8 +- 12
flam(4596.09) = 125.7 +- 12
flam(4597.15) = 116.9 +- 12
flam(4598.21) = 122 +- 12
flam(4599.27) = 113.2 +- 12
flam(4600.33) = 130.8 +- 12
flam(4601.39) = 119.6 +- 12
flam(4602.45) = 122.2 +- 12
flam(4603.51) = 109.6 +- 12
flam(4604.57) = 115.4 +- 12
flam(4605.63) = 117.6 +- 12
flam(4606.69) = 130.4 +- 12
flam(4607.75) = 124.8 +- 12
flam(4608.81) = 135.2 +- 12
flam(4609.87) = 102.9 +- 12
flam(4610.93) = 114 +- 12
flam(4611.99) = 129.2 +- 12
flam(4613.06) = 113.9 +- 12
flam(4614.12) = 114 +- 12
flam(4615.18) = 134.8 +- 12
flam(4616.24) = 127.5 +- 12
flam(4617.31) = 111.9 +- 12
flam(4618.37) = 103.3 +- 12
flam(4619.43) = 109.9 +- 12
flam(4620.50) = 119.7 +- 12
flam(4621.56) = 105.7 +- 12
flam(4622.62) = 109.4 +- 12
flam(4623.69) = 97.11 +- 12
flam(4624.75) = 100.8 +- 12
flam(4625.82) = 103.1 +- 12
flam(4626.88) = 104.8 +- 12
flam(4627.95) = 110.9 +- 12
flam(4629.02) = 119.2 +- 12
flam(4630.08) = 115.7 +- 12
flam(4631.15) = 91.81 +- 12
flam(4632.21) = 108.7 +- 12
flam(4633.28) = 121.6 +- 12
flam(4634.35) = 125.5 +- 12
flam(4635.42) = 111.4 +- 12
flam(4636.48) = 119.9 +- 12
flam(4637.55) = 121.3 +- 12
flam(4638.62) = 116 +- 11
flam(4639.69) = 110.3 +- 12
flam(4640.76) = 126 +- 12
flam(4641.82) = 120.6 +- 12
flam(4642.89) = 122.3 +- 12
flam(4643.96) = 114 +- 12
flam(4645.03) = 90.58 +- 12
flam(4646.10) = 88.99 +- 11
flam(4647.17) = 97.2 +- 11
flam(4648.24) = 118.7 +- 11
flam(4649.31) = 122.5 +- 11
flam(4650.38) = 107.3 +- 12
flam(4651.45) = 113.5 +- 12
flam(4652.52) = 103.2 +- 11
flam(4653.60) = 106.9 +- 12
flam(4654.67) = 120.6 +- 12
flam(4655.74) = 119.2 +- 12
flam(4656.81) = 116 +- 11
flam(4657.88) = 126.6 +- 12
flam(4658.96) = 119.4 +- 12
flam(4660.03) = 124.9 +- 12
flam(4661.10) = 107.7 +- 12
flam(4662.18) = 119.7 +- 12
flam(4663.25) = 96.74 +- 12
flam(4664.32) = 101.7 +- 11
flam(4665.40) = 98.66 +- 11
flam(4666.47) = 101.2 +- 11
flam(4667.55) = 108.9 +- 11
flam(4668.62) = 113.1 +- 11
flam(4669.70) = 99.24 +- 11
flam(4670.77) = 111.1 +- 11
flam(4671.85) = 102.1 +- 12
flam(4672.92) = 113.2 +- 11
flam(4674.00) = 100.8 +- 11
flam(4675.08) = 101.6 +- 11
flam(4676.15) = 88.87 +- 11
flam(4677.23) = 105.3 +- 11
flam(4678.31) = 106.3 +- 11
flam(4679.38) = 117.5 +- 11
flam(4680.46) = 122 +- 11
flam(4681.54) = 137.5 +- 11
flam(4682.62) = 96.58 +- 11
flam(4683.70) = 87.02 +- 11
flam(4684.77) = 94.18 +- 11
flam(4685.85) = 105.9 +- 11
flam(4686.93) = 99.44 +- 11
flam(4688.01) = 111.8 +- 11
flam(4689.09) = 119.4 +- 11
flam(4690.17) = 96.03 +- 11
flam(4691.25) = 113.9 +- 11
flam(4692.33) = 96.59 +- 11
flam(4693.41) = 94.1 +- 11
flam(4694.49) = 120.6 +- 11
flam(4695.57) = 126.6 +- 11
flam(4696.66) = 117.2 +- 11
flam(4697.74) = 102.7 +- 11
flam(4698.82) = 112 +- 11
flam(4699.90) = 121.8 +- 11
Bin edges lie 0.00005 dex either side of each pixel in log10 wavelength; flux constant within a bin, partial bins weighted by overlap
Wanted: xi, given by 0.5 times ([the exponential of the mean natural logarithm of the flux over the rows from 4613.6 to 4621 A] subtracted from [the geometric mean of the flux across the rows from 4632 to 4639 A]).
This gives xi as 0.38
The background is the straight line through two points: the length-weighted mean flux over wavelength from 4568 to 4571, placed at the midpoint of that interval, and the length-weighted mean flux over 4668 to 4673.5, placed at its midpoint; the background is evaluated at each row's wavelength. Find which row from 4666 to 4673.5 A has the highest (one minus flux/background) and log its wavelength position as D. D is 4669.70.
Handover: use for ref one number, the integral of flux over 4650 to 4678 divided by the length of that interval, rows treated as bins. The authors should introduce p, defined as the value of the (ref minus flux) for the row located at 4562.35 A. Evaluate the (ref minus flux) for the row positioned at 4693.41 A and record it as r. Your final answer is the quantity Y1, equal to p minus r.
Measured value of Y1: -29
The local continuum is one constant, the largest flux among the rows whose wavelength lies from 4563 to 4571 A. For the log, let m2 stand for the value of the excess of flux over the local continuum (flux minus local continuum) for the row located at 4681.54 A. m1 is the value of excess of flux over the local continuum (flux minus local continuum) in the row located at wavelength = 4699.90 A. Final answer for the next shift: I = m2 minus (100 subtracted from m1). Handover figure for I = 116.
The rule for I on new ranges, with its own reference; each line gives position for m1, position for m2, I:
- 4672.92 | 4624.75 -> 88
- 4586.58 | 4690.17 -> 99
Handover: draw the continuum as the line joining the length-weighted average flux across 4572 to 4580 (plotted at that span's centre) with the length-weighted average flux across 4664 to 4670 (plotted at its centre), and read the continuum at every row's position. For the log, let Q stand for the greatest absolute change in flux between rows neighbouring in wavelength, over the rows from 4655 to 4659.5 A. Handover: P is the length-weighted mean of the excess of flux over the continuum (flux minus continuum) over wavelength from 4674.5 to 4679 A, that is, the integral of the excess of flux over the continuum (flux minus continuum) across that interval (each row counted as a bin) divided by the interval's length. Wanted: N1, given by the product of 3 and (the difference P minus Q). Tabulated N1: -36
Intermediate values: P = -1.5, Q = 11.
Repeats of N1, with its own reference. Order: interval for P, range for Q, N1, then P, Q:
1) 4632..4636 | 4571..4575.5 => -37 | 9.1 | 22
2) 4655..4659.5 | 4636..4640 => 28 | 15.1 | 6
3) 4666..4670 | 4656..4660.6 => -25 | 2.3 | 11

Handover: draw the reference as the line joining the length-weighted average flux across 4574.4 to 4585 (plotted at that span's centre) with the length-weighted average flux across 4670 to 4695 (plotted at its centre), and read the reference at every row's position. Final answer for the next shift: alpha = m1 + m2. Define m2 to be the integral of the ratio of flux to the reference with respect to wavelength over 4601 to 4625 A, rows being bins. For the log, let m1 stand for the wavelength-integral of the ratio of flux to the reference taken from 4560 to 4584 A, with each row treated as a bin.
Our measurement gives 49.8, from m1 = 24.5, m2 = 25.3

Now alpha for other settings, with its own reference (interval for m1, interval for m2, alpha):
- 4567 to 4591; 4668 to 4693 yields 49.1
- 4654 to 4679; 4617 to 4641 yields 49.8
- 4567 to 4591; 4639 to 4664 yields 50.2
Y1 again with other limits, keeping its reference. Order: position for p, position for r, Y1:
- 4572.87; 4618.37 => -12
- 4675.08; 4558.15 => 6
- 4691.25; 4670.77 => -3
